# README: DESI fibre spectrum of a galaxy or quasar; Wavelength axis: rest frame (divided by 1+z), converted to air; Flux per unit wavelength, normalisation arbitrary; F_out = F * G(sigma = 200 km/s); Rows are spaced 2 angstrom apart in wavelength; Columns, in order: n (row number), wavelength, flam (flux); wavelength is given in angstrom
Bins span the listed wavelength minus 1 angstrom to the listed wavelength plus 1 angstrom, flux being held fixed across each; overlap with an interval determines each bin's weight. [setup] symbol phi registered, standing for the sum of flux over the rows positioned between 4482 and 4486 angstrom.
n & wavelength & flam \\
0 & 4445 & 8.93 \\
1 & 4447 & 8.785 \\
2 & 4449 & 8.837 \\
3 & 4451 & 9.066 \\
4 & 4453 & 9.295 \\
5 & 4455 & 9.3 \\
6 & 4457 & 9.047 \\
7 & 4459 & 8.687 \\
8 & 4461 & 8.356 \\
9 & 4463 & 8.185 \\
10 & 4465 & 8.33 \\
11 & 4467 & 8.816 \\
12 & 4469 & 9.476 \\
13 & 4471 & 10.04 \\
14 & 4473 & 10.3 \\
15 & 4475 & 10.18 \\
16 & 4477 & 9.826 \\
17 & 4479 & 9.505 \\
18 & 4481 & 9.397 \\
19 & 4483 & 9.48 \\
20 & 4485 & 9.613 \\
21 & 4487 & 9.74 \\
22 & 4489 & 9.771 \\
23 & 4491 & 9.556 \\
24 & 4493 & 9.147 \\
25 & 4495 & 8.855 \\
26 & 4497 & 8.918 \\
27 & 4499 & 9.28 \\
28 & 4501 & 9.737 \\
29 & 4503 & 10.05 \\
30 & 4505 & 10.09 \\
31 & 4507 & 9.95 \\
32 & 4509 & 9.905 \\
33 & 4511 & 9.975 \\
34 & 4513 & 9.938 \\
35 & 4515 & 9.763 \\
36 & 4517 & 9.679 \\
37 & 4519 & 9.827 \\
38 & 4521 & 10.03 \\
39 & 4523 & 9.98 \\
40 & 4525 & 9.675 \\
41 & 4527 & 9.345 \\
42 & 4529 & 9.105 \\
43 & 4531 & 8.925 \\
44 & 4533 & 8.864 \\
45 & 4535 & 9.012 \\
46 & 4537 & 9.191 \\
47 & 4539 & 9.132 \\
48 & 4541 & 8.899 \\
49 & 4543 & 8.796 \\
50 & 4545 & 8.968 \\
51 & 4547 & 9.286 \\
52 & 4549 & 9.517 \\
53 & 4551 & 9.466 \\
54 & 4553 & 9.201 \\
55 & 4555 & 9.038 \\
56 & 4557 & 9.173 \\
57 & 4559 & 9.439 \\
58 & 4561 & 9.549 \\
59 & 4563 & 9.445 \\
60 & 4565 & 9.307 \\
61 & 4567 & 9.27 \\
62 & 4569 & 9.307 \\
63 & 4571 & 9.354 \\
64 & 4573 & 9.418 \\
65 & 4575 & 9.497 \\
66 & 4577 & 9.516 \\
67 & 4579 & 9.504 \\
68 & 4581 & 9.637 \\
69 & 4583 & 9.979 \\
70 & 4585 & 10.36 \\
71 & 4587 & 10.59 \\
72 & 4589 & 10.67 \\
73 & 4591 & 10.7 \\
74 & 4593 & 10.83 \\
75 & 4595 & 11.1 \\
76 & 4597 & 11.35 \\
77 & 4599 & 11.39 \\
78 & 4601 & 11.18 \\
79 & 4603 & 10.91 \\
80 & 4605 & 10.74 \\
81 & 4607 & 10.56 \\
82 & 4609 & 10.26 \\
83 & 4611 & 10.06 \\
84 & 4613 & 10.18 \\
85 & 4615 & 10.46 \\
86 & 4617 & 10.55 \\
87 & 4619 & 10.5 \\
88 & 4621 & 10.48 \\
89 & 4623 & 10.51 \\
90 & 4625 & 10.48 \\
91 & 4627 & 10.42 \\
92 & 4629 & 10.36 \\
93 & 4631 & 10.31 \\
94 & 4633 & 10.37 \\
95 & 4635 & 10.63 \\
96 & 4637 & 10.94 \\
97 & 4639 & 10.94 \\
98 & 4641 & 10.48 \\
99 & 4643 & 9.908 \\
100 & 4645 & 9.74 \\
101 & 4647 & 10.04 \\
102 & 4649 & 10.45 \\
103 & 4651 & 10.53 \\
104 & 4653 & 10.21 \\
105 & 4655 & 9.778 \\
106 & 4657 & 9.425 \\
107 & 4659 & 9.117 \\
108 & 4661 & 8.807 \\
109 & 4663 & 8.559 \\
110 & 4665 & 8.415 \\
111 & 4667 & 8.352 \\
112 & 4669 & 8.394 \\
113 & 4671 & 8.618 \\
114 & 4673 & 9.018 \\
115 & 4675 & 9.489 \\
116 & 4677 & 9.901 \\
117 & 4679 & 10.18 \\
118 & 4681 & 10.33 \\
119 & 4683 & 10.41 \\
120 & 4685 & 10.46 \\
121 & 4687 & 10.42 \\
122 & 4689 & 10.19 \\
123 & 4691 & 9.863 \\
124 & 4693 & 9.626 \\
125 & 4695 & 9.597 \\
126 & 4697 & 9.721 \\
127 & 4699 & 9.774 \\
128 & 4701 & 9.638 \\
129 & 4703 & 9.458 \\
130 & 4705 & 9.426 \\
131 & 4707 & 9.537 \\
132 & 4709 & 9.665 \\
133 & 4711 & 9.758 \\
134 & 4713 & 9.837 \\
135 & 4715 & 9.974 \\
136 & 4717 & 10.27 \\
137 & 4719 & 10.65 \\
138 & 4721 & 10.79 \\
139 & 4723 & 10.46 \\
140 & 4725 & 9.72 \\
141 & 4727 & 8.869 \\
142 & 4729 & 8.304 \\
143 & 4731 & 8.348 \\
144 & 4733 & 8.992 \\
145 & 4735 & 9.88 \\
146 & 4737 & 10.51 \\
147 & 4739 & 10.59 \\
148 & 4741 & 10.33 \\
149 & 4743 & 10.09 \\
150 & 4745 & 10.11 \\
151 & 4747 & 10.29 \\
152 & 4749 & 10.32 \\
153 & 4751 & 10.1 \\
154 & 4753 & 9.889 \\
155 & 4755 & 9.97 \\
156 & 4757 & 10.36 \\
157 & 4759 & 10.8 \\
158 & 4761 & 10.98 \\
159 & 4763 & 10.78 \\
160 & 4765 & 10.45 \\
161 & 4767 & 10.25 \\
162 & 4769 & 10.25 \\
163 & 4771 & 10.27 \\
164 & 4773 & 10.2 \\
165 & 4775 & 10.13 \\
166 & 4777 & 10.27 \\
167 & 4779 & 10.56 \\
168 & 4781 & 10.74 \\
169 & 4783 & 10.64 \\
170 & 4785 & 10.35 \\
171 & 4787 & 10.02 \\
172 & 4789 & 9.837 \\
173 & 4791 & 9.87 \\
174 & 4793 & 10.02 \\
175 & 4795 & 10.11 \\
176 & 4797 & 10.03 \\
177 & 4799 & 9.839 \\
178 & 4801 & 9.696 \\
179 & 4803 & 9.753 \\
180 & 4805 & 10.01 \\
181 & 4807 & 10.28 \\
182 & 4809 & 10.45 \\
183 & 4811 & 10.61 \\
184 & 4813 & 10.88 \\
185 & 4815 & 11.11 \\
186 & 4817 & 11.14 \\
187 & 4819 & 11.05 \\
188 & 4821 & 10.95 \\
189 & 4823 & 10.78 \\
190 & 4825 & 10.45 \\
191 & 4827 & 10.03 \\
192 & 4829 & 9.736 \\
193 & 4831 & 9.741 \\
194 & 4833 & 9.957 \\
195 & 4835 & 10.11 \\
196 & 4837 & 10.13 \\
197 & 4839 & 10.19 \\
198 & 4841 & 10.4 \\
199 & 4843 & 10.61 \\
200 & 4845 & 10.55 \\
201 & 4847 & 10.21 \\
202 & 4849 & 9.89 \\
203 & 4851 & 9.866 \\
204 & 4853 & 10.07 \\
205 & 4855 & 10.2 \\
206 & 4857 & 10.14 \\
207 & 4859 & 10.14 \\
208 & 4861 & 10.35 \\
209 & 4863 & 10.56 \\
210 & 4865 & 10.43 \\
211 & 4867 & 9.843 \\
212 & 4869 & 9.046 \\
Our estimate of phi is 19.1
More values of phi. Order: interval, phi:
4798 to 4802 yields 19.5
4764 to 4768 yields 20.7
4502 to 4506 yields 20.1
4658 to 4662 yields 17.9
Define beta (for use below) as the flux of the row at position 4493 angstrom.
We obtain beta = 9.147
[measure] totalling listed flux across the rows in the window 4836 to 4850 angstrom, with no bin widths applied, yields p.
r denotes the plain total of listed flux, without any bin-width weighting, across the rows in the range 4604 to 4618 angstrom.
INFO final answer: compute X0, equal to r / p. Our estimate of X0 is 1.01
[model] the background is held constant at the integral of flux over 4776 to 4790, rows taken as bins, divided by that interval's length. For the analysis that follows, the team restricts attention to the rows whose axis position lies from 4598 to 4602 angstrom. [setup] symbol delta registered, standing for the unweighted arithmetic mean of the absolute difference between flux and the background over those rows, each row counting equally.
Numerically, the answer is 0.9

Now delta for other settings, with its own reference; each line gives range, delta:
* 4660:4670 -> 1.8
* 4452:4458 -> 1.1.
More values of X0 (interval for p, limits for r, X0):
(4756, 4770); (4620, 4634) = 0.99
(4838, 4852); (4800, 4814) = 1.00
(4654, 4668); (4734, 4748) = 1.15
